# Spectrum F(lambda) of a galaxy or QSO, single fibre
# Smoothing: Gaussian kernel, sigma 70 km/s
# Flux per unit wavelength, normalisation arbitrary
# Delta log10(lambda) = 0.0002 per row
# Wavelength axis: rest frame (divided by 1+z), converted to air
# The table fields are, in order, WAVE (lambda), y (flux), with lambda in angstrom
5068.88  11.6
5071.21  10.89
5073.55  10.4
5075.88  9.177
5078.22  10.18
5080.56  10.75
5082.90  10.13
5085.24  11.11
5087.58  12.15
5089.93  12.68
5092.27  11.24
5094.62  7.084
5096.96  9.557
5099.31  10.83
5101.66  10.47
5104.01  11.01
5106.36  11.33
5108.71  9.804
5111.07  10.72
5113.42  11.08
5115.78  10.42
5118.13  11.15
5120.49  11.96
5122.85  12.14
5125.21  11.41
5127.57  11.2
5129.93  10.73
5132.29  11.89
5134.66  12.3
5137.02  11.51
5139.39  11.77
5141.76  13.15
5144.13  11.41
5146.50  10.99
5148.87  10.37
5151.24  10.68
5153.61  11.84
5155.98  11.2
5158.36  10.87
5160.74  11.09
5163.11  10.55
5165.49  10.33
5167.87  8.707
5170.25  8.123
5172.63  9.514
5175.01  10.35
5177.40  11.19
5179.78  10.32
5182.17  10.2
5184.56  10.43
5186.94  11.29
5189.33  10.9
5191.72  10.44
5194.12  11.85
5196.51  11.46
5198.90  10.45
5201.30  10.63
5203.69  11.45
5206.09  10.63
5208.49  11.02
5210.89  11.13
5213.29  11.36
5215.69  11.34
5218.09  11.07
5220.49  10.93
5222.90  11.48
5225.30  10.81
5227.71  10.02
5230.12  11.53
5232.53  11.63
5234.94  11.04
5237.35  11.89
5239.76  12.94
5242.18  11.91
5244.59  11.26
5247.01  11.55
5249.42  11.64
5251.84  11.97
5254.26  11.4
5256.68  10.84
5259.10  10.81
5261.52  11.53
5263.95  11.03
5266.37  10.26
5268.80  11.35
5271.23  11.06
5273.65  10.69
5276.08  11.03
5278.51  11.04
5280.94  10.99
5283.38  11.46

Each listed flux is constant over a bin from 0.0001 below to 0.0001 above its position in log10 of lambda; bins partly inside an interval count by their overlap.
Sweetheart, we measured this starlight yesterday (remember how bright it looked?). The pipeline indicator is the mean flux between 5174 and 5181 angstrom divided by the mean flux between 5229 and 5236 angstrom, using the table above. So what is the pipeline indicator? 0.93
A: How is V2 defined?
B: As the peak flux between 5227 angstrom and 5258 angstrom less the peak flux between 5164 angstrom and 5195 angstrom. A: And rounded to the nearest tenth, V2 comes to 1.1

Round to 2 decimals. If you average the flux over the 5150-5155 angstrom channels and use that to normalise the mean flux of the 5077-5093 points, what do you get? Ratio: 0.99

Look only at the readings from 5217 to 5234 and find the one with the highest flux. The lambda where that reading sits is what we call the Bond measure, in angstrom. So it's 5232.53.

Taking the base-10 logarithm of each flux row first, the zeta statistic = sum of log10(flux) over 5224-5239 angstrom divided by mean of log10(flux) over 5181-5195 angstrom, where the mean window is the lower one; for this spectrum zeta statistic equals 6.07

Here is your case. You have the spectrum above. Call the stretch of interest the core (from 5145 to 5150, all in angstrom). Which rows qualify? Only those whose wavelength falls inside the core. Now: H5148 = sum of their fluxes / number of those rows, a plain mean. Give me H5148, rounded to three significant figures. 10.7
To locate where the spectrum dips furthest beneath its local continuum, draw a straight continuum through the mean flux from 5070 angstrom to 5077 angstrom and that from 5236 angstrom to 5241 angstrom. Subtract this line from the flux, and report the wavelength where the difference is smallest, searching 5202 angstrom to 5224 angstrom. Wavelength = 5206.09 angstrom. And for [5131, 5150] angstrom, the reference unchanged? 5148.87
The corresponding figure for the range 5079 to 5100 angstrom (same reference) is 5094.62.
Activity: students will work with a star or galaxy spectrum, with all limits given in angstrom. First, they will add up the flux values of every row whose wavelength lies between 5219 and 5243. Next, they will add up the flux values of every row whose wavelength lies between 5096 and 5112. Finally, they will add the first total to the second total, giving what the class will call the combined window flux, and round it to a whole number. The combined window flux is 188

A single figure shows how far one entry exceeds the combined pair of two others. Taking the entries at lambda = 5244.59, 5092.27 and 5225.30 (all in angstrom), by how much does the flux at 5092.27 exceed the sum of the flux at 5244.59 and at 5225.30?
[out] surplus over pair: -10.8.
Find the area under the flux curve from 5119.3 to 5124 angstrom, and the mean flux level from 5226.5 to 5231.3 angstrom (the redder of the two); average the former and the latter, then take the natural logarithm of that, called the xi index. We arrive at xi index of 3.52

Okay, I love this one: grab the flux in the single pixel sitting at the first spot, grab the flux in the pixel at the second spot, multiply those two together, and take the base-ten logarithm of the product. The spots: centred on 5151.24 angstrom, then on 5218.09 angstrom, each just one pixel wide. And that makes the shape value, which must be 2.07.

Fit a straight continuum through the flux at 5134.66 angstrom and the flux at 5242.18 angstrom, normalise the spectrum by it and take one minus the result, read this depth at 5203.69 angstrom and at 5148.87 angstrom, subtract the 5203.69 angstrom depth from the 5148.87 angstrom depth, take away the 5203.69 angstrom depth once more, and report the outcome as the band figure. 0.05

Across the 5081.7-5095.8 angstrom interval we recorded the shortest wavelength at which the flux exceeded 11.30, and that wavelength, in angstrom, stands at 5087.58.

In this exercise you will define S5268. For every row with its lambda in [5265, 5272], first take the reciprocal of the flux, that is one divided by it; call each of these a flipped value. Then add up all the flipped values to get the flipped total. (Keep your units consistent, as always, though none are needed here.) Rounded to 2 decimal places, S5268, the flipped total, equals 0.28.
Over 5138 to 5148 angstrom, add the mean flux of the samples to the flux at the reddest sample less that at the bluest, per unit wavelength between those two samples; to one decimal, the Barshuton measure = 11.7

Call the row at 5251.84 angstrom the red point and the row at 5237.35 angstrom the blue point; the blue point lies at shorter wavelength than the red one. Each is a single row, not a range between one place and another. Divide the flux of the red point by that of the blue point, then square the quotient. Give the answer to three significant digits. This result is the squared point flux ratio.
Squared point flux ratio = 1.01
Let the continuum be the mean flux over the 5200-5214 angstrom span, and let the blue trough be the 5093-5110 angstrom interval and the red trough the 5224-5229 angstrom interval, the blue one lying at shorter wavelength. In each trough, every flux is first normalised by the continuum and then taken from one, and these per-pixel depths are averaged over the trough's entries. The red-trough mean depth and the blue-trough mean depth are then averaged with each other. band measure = 0.07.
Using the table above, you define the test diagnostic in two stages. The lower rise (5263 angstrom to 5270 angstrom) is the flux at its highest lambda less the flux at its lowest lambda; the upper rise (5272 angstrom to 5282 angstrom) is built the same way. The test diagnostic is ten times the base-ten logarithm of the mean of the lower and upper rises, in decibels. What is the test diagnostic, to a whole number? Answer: -5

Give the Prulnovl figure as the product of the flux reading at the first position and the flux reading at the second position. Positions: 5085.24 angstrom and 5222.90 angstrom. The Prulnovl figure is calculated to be 128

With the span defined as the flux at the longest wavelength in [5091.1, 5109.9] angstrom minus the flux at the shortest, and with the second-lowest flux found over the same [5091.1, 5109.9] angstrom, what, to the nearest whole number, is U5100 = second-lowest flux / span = -7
